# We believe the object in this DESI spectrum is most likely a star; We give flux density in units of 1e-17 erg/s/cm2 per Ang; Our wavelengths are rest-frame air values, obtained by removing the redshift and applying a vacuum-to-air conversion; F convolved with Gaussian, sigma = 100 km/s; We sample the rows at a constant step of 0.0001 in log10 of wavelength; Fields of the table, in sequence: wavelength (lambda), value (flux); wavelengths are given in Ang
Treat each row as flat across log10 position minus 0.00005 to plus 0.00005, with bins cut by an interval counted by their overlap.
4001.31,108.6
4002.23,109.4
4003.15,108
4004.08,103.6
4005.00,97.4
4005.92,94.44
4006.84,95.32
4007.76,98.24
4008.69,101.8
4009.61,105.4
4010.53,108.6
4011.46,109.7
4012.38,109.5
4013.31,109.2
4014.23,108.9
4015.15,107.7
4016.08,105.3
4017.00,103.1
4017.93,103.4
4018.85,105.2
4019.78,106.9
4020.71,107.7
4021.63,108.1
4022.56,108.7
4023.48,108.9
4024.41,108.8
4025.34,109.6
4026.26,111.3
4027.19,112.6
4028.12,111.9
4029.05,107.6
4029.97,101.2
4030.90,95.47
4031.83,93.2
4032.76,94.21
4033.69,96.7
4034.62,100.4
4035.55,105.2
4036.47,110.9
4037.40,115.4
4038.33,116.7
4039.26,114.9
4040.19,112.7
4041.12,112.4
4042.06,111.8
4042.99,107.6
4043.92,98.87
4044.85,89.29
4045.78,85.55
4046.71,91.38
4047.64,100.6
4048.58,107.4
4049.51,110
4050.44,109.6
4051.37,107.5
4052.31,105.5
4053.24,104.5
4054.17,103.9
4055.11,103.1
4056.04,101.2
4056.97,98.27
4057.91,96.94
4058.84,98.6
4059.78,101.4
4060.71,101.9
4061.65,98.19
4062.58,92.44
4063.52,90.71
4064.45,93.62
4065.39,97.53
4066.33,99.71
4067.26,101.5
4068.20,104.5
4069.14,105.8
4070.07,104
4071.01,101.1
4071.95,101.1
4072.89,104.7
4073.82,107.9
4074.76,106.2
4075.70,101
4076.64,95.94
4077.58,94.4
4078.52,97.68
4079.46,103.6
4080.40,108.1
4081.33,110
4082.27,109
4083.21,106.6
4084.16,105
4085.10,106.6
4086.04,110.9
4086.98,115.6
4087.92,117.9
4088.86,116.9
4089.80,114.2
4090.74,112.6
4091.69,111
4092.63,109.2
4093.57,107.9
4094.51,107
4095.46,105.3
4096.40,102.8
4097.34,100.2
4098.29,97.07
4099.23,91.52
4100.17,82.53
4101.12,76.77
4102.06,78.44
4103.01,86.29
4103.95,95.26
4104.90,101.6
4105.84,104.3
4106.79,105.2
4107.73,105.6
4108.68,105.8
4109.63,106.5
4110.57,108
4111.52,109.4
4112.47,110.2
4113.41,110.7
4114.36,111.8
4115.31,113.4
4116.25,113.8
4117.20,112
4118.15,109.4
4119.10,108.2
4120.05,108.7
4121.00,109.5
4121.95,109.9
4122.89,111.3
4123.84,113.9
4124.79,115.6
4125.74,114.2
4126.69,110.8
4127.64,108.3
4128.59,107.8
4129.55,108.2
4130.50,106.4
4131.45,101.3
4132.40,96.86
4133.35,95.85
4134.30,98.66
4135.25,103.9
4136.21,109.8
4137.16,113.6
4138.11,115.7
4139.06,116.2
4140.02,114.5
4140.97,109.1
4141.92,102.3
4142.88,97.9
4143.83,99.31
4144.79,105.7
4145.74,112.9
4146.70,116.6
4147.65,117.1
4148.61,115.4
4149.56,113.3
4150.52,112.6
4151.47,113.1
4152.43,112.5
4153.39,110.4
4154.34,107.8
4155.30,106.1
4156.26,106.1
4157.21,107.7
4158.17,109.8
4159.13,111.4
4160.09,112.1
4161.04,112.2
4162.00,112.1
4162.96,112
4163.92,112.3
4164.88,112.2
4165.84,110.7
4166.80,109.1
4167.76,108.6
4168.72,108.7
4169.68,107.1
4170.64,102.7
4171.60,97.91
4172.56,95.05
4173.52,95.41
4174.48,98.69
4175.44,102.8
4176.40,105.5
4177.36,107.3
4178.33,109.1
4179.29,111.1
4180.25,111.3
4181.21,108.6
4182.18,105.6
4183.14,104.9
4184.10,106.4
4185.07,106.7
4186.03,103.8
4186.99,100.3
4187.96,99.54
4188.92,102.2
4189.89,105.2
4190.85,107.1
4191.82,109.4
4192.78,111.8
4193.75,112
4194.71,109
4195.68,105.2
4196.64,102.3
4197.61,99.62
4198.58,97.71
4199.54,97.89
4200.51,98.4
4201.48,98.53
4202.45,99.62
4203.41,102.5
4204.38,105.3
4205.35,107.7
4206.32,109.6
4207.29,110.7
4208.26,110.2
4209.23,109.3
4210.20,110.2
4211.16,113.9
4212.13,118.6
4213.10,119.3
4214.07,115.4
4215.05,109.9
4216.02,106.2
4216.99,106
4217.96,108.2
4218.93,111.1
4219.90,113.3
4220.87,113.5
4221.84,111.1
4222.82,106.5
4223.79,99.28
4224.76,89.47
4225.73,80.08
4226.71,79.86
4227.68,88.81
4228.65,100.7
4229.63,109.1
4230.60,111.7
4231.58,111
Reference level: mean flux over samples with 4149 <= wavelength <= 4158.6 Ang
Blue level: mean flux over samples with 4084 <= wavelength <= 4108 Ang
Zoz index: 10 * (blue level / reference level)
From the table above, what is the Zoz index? 9.3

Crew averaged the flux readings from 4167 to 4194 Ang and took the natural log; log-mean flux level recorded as 4.66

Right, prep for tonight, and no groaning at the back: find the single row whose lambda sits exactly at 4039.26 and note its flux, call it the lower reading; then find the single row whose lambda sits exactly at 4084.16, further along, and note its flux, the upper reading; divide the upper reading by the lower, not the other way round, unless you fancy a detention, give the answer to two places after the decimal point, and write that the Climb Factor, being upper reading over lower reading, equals 0.91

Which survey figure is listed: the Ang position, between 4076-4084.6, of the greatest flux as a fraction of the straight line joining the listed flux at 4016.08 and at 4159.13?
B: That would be 4081.33 Ang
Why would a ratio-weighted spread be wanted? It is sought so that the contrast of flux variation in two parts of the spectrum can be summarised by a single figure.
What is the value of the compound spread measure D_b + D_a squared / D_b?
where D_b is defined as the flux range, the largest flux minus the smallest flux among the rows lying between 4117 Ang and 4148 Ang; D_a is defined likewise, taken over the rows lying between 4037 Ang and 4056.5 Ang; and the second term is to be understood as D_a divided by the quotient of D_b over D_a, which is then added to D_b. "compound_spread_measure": 67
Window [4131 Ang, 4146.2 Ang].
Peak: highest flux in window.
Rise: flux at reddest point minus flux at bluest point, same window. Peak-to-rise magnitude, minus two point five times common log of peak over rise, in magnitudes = -2.50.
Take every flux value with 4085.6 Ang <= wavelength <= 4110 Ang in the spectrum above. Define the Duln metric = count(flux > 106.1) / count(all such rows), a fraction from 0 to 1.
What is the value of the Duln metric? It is 0.42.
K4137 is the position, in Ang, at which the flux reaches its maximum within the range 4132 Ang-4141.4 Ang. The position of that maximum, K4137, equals 4139.06 Ang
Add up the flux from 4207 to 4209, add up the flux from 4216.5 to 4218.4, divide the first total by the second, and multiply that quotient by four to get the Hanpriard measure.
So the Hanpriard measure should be 4.13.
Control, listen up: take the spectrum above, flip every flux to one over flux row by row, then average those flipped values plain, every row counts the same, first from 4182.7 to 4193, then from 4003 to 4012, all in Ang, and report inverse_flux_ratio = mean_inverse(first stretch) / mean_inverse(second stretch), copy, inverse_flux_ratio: 0.97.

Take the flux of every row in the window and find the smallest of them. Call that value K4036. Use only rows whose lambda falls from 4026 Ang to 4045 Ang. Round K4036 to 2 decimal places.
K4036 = 89.29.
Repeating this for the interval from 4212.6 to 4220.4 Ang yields 106.00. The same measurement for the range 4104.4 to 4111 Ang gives 101.60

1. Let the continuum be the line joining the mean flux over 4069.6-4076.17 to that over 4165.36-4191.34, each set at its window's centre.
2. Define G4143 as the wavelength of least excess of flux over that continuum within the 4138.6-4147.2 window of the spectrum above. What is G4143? 4142.88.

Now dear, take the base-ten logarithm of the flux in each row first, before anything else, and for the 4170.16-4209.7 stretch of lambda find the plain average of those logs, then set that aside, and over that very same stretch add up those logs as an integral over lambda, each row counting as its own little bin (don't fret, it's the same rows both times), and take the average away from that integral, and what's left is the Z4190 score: 78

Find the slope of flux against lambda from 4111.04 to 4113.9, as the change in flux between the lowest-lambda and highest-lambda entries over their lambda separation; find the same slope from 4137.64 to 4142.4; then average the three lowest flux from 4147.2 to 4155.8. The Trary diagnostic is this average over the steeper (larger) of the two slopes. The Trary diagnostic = 157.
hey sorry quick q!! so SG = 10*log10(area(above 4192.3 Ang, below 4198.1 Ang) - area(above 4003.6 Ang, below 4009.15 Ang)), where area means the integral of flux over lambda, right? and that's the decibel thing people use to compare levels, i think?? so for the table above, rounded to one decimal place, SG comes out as 18.6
